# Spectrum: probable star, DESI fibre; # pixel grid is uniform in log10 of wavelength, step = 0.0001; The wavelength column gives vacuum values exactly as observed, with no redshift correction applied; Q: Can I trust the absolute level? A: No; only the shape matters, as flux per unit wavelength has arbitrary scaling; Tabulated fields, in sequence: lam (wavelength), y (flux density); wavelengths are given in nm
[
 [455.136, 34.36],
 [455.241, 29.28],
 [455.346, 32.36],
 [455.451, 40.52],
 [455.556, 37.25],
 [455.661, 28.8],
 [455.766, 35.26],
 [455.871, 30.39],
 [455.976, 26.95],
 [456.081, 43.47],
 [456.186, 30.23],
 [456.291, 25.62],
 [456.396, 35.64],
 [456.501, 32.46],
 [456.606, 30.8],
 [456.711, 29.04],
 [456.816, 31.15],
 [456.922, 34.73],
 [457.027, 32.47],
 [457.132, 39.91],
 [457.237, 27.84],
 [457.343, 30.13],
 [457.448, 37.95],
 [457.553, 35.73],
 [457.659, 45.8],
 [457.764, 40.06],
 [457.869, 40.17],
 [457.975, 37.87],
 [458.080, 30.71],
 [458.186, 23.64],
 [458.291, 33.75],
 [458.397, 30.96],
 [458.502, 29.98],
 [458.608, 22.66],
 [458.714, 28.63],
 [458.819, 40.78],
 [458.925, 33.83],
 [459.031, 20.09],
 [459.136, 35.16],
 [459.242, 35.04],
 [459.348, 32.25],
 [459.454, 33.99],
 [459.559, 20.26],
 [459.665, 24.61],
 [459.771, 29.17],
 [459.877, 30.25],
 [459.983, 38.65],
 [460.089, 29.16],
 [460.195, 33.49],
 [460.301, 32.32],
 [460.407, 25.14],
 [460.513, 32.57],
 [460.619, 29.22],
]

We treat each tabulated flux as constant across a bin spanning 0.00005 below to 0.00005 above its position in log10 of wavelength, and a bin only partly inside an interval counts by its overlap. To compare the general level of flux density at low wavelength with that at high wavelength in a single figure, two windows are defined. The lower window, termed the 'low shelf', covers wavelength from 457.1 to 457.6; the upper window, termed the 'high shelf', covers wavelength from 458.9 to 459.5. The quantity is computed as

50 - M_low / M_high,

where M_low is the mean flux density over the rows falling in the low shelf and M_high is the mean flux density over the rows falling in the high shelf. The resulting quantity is 48.9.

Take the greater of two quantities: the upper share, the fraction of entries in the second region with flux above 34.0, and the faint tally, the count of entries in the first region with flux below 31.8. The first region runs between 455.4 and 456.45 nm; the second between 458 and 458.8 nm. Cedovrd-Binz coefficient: 5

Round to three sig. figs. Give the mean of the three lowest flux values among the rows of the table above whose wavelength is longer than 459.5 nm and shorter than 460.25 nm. 24.7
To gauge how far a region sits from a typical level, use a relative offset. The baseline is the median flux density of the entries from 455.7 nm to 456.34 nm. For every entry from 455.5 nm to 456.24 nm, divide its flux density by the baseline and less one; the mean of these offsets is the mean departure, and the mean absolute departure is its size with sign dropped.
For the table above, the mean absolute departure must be 0.10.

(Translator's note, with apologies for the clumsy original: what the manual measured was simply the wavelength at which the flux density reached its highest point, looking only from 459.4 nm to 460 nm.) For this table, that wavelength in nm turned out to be 459.983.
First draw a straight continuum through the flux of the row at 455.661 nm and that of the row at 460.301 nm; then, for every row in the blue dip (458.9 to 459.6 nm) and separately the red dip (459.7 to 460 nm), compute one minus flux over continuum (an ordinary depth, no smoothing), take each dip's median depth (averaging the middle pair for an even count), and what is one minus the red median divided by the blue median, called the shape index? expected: 1.7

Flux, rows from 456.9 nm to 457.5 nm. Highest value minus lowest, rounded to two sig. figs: 12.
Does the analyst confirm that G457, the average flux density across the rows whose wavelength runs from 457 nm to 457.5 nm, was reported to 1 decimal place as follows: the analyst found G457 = 33.7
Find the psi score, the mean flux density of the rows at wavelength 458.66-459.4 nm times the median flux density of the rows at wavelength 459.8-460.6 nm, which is 1042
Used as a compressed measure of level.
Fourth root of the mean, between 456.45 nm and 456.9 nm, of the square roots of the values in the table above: 1.54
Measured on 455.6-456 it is 1.53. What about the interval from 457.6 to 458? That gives 1.59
